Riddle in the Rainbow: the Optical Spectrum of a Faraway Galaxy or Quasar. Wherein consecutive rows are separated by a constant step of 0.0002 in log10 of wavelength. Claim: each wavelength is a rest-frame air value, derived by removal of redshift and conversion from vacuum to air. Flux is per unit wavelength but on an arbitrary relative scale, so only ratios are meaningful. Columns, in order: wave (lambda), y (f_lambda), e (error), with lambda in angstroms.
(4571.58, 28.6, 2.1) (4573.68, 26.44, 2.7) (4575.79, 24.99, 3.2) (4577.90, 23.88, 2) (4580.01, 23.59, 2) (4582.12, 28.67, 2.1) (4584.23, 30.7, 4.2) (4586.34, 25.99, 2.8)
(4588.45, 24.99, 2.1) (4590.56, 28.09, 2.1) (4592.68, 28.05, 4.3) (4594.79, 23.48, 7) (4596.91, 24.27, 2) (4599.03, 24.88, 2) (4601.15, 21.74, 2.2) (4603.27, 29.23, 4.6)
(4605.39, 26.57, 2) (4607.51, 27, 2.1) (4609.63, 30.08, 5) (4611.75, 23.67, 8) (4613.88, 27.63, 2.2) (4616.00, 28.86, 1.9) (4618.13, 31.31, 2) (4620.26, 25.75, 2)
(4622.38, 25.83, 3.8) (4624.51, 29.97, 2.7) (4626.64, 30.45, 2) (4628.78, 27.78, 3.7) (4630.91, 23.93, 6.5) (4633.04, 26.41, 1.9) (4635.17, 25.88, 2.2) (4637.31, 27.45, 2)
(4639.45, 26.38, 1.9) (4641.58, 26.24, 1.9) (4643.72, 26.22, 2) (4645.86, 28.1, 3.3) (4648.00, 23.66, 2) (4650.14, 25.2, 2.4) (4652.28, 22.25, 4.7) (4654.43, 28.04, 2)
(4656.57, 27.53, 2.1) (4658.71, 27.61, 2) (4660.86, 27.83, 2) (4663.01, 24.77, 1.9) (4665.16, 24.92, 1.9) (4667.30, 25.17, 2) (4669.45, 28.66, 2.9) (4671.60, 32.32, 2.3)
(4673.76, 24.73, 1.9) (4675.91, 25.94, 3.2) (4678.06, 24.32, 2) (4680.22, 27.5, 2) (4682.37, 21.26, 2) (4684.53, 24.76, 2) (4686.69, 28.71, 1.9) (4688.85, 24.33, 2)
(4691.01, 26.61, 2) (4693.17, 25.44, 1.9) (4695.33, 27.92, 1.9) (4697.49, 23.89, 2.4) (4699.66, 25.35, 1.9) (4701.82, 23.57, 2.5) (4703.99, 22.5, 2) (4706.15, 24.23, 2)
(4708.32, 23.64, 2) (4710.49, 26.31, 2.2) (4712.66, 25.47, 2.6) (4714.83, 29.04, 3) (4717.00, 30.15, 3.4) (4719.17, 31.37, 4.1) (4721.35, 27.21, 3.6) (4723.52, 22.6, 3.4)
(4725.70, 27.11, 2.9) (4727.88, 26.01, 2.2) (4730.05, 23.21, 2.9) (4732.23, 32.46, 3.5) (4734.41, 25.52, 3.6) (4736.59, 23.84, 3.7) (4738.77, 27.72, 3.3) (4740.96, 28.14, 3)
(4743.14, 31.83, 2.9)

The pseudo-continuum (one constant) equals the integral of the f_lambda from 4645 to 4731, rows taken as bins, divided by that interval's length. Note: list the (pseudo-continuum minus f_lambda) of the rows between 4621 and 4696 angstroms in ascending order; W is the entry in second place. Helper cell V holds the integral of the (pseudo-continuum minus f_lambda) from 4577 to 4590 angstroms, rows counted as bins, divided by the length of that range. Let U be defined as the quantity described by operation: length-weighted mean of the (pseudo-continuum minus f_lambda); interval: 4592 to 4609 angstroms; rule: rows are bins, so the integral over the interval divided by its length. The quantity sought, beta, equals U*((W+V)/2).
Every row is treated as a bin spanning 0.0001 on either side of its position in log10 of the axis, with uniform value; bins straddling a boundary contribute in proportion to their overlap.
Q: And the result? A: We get -0.7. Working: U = 0.27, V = -0.42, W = -4.5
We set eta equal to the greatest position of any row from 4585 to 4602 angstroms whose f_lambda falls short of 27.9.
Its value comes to 4601.15 angstroms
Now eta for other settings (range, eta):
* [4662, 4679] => 4678.06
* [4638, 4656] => 4652.28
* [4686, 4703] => 4701.82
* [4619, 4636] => 4635.17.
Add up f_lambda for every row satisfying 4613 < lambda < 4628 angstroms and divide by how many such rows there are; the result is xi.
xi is 28.5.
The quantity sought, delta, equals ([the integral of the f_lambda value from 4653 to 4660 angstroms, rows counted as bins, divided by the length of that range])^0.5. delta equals 5.24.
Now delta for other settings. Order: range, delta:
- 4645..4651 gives 5.06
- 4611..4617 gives 5.18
